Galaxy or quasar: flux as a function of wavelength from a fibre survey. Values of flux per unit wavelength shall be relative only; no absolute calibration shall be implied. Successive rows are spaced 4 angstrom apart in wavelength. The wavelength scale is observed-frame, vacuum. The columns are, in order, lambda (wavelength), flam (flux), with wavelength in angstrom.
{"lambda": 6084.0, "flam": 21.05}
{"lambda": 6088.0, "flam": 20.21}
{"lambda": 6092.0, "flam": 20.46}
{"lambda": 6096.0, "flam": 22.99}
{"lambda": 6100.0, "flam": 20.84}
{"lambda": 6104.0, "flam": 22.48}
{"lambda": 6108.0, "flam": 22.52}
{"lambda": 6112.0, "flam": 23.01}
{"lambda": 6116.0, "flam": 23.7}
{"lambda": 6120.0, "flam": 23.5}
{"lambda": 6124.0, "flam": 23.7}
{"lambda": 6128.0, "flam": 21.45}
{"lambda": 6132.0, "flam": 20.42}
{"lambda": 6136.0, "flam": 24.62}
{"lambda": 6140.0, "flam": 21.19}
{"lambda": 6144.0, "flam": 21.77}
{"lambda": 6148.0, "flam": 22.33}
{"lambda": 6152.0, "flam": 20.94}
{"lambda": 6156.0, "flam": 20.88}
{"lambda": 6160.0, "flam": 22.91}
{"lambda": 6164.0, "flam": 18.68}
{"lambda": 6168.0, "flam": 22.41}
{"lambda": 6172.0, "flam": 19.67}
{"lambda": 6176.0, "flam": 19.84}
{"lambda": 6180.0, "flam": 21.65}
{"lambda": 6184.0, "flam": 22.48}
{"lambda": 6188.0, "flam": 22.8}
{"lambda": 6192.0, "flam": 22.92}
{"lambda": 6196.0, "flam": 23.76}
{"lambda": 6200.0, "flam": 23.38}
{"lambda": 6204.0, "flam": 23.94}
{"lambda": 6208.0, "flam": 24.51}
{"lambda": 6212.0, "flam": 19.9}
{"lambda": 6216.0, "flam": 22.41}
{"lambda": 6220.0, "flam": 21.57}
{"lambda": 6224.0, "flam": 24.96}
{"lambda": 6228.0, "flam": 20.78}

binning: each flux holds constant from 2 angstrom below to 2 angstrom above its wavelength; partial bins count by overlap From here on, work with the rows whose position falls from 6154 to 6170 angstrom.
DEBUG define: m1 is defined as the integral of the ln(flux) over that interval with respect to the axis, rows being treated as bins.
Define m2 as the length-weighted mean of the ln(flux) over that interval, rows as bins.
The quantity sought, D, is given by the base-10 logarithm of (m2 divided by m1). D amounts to -1.20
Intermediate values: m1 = 49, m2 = 3.05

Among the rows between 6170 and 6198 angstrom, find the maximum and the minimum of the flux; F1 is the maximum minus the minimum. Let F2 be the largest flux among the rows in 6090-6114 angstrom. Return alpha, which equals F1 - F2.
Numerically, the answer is -18.9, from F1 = 4.09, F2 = 23.01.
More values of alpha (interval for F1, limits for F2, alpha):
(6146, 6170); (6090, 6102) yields -18.8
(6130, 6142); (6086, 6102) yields -18.8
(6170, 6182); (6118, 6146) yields -22.6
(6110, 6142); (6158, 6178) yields -18.7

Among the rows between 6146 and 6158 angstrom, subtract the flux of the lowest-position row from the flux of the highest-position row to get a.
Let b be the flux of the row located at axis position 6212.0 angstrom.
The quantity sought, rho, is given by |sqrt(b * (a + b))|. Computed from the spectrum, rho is 19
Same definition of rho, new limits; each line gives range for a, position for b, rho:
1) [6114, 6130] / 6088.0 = 19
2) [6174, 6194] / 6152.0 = 22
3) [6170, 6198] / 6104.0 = 24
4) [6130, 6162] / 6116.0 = 25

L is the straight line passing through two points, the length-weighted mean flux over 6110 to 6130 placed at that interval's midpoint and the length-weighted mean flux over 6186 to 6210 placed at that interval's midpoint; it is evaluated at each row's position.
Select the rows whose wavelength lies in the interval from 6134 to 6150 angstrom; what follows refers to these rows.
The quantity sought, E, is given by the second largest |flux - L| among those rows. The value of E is 1.4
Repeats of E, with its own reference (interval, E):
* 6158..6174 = 3.7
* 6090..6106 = 2.1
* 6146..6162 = 2.3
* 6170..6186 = 3.6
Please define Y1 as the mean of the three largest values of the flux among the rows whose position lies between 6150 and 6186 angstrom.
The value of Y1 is 22.6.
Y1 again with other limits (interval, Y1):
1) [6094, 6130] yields 23.6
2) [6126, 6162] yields 23.3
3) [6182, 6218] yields 24.1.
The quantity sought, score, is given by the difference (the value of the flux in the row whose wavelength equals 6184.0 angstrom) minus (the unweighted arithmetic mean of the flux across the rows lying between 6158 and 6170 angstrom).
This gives 1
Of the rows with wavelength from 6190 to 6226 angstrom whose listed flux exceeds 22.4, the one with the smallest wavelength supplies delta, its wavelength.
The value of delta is 6192.0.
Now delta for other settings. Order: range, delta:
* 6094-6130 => 6096.0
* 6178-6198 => 6184.0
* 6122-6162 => 6124.0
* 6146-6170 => 6160.0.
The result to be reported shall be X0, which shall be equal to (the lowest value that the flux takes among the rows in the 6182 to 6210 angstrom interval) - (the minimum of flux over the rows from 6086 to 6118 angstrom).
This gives 2.3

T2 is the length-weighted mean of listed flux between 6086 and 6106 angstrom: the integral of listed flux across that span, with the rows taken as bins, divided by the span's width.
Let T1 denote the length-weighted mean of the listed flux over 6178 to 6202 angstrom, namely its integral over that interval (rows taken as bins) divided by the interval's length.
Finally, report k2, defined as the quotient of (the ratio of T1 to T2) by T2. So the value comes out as 0.050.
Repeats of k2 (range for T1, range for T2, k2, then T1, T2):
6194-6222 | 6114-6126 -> 0.041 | 22.8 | 23.6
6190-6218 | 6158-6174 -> 0.053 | 23.0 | 20.9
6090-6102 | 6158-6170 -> 0.047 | 21.4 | 21.3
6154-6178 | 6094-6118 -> 0.041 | 20.7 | 22.6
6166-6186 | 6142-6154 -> 0.045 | 21.2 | 21.7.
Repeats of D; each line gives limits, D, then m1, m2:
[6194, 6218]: -1.38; 75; 3.13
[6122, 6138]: -1.20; 50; 3.11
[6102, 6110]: -0.90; 25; 3.11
